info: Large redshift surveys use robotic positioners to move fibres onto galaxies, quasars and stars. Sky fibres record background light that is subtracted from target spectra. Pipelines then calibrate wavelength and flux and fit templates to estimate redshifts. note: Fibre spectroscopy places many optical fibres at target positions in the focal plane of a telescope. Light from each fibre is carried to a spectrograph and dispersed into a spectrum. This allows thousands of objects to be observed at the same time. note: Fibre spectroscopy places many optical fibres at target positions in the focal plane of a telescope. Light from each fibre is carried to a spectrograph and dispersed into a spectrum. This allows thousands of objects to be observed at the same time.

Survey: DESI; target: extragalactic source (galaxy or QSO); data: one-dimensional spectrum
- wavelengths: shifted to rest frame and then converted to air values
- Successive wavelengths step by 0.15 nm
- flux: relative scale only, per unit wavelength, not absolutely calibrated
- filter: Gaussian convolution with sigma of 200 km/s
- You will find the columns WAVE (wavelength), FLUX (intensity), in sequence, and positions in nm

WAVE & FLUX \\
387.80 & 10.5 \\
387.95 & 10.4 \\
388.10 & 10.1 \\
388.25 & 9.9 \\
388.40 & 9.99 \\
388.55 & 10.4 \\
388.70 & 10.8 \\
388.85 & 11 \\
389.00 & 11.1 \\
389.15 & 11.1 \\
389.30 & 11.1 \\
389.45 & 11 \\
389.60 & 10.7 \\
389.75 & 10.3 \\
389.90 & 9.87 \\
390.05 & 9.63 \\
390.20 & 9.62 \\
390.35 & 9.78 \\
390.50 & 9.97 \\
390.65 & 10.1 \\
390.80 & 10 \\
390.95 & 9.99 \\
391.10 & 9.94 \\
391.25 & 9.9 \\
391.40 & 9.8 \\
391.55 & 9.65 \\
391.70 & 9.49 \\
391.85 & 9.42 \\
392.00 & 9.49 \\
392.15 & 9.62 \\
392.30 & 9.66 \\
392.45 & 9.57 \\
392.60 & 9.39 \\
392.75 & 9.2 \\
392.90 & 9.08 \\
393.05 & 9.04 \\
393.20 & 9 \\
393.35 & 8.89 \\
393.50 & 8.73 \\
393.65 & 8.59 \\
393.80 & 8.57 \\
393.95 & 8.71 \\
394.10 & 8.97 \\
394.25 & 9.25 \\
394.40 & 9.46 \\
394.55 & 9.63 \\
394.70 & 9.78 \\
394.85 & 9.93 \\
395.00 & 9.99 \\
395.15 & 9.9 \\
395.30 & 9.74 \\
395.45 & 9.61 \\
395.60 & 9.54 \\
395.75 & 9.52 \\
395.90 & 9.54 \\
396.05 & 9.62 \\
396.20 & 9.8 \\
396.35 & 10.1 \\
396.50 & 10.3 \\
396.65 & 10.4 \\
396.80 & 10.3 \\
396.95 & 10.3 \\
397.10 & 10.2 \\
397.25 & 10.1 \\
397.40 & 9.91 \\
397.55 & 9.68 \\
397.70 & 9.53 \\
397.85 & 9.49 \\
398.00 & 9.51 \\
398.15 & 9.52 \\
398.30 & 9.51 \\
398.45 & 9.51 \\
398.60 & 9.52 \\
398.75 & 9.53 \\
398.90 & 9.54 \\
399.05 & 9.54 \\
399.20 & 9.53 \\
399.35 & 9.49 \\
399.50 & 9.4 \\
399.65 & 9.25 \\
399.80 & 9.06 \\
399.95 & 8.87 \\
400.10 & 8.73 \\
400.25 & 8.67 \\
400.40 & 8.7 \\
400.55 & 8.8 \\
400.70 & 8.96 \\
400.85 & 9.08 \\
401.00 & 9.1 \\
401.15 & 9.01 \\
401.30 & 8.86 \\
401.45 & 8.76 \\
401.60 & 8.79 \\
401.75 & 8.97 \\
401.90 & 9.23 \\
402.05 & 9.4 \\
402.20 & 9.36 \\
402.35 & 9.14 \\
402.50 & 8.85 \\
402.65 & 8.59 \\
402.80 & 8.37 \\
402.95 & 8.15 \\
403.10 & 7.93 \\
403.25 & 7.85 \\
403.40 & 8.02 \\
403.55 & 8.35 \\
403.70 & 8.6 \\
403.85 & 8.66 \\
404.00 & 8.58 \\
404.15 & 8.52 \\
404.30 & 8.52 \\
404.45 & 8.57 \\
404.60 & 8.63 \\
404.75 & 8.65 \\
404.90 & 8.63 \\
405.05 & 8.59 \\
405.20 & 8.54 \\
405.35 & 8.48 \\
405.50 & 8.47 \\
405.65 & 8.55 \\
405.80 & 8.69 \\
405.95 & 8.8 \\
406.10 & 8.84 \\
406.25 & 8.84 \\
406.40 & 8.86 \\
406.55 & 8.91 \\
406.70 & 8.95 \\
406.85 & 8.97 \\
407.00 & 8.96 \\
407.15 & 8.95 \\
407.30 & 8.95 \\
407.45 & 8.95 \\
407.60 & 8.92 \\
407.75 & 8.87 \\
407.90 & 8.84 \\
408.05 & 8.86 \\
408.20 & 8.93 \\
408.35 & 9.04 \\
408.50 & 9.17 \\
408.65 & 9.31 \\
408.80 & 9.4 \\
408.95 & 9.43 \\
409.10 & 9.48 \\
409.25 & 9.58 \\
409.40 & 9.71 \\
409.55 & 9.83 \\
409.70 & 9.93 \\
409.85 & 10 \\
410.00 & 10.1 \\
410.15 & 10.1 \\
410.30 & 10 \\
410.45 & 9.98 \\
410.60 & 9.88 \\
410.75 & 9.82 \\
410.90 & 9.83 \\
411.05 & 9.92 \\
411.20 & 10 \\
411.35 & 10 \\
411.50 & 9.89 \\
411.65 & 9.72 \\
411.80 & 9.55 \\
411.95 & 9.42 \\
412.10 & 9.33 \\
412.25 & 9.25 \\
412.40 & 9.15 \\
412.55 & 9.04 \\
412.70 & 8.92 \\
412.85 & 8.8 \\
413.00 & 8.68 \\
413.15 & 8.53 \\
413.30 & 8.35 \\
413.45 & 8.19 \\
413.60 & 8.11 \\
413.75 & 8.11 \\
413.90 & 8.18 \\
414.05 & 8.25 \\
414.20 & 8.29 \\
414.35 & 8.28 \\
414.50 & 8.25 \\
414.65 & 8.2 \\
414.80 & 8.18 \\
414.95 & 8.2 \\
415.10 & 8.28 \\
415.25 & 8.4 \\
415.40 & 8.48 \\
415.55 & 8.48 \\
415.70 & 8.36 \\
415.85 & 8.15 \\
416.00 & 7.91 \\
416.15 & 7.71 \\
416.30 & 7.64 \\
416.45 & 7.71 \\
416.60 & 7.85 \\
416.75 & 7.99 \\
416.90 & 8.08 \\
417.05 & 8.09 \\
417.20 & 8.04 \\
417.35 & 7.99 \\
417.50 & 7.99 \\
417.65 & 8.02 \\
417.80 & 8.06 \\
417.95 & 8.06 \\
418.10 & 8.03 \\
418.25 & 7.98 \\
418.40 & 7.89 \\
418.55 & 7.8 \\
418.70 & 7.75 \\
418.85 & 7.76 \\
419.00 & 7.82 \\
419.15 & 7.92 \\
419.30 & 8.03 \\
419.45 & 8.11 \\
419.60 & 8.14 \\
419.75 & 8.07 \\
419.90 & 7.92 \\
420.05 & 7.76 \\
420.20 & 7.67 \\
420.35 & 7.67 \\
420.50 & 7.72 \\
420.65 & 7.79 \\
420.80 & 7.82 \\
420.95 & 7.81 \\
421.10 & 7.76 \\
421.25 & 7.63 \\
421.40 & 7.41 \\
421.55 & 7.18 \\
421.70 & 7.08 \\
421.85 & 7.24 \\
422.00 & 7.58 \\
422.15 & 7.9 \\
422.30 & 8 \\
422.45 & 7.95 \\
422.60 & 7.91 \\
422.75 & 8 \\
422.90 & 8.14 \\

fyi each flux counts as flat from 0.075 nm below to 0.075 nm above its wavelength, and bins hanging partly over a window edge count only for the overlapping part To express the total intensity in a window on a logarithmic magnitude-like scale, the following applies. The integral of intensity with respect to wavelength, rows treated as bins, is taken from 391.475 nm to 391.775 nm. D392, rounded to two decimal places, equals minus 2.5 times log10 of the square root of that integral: -0.57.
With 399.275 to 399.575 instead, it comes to -0.57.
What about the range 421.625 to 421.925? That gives -0.42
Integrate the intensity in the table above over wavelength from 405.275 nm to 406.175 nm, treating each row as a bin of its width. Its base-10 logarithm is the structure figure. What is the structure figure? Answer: 0.891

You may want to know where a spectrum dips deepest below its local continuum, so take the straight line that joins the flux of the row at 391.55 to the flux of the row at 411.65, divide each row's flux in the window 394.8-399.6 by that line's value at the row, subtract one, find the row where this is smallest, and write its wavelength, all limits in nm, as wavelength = 399.50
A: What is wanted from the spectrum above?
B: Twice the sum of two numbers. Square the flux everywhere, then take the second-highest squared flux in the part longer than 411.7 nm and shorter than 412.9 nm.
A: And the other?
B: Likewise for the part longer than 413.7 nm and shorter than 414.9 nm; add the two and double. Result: 315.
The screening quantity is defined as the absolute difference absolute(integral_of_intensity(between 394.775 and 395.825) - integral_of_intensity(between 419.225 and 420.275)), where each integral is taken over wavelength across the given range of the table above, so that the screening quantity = 1.9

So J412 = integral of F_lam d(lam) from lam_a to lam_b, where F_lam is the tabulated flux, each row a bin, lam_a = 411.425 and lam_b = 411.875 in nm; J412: 4.37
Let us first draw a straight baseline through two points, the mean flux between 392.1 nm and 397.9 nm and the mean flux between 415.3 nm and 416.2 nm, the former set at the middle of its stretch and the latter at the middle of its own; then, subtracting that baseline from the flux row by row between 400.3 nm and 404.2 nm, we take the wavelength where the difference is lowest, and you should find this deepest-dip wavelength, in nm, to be 403.25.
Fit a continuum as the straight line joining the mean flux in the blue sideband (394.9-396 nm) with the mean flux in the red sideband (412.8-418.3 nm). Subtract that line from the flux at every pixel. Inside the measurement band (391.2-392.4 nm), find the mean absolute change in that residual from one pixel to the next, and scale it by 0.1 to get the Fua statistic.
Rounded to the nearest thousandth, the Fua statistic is 0.010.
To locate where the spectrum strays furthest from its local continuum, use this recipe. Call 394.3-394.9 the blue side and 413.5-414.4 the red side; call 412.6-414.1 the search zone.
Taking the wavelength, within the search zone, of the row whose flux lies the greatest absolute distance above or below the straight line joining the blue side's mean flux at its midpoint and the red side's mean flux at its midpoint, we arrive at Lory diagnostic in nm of 412.70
